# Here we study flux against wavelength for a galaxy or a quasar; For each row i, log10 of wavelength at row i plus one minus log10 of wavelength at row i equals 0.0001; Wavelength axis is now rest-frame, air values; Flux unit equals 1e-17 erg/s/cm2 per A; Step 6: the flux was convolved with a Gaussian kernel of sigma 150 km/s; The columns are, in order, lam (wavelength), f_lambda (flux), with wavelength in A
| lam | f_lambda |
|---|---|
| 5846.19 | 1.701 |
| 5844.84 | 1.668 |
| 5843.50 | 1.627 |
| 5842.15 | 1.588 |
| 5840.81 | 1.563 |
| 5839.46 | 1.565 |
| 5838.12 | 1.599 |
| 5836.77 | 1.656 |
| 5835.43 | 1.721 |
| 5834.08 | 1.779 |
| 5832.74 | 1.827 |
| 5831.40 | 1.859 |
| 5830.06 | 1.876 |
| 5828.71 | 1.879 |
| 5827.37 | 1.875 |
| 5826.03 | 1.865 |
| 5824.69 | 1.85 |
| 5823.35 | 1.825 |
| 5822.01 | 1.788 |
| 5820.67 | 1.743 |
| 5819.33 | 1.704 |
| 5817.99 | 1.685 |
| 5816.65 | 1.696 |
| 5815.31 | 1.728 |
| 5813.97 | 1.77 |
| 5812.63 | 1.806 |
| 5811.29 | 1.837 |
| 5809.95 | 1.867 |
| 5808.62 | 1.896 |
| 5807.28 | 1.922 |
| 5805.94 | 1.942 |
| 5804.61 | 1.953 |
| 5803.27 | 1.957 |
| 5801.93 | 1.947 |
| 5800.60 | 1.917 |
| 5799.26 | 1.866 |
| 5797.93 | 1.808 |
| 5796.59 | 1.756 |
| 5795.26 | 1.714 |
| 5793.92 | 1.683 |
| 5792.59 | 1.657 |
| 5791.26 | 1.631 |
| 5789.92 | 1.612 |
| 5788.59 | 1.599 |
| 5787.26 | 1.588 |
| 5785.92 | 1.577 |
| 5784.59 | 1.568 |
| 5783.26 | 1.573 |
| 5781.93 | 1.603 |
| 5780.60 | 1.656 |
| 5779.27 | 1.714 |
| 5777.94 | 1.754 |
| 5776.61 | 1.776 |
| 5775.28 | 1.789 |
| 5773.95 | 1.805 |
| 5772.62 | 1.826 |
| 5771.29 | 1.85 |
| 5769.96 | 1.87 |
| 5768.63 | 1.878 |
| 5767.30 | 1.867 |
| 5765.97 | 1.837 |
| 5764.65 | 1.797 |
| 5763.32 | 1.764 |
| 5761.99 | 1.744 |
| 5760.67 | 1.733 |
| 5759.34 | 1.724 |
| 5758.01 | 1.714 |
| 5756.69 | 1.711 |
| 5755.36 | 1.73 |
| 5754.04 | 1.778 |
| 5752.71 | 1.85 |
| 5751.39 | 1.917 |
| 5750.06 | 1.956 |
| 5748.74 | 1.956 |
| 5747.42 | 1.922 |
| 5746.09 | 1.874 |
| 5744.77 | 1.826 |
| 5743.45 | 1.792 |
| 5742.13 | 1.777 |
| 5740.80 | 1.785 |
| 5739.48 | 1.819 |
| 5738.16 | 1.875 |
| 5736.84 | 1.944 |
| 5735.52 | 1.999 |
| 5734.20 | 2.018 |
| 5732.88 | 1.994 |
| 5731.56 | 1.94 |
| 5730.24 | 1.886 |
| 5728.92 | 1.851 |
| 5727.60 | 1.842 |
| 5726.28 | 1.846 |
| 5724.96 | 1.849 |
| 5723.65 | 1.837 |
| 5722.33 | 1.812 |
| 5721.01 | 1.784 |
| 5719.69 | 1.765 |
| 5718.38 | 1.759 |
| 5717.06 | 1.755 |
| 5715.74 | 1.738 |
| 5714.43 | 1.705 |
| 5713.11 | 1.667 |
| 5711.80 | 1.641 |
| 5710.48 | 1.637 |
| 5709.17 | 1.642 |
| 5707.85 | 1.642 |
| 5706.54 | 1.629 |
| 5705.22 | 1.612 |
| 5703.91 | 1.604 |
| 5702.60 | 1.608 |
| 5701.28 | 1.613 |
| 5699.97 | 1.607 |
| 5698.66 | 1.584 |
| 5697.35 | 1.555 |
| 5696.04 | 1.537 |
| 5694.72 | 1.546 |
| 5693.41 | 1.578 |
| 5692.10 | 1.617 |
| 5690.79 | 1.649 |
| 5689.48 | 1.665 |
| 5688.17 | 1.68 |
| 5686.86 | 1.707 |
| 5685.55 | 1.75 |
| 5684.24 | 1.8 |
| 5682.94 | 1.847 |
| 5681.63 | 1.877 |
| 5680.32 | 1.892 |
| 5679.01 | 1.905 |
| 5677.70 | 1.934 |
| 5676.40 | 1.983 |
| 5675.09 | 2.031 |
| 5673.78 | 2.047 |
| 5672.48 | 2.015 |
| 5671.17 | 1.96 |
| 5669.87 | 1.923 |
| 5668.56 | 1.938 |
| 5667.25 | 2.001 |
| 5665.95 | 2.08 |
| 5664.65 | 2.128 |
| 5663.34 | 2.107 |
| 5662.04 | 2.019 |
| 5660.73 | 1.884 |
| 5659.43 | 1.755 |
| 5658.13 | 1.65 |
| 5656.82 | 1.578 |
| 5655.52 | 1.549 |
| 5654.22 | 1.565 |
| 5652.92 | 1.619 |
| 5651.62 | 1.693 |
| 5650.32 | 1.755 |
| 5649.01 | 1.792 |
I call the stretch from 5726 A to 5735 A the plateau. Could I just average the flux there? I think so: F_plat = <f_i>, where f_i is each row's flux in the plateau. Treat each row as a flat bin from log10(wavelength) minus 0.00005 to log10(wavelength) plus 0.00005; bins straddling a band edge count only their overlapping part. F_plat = 1.91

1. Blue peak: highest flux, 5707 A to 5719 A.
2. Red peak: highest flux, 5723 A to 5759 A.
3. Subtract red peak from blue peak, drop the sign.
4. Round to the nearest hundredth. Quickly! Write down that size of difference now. 0.26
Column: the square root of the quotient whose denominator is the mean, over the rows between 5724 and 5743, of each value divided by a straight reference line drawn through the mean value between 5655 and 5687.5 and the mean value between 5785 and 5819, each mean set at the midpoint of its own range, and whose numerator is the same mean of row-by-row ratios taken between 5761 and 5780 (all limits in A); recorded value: 0.99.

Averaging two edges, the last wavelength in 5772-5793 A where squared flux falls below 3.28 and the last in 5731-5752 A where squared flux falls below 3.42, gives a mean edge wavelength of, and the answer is 5768.7 A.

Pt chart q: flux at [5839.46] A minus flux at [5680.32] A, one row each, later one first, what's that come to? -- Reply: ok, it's -0.33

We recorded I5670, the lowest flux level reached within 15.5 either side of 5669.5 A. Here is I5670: 1.549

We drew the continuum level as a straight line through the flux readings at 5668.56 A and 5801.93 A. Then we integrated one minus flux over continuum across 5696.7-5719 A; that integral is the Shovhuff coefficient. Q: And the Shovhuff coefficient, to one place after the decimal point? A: 3.4 A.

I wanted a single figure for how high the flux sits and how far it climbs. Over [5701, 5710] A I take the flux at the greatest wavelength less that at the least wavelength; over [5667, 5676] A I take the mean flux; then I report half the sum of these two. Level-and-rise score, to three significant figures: 1.01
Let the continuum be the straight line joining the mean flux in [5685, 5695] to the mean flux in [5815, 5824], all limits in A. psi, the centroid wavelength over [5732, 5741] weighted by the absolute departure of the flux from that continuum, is 5735.9 A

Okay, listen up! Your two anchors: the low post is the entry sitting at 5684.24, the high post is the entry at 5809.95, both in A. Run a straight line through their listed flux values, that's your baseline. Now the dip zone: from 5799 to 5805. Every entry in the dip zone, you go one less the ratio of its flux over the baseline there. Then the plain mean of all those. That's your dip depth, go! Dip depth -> -0.04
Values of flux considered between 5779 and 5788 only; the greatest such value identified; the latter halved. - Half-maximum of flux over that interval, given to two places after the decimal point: 0.86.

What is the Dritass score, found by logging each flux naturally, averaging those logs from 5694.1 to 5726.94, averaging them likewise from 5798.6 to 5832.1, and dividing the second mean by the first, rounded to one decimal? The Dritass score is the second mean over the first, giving 1.2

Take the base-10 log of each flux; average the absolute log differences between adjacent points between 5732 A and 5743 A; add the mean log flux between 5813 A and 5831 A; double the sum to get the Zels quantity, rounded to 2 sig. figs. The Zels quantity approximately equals 0.52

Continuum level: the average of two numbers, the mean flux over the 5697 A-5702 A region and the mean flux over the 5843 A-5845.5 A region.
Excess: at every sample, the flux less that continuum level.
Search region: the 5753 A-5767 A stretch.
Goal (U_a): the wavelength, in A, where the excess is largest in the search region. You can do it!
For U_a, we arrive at 5765.97 A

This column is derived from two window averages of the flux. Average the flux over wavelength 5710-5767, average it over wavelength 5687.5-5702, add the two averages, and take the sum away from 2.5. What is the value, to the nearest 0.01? -0.92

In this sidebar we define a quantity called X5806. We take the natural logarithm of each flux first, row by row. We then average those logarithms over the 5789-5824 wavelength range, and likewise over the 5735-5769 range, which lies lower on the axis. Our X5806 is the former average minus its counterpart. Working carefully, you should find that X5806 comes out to -0.019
